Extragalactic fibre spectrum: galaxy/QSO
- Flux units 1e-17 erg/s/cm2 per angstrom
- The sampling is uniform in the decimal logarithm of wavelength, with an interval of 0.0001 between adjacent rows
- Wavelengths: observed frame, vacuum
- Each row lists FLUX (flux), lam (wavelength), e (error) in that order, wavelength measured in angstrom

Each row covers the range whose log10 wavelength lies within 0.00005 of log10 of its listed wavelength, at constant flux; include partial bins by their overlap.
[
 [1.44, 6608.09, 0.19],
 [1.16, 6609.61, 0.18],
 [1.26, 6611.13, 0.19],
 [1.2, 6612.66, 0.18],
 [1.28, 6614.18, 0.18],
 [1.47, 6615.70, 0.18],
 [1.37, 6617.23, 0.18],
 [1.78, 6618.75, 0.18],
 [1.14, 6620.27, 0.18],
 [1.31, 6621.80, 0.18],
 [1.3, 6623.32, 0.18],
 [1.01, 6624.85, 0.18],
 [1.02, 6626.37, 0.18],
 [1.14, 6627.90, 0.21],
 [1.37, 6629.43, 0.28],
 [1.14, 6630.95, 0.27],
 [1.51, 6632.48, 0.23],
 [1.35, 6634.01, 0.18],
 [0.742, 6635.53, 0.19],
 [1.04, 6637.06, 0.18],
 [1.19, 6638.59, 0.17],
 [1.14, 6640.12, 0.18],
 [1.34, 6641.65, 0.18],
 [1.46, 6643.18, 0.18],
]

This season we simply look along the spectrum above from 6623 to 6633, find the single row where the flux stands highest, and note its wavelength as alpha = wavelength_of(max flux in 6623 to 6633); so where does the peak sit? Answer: 6632.48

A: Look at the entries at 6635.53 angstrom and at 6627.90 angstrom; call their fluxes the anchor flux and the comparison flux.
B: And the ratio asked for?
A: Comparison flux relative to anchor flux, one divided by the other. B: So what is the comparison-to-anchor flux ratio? 1.54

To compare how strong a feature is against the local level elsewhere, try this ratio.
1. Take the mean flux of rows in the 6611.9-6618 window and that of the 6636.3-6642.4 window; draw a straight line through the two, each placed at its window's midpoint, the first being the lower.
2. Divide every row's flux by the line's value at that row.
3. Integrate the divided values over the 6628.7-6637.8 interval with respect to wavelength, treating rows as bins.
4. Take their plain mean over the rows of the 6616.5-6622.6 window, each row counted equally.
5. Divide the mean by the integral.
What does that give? 0.12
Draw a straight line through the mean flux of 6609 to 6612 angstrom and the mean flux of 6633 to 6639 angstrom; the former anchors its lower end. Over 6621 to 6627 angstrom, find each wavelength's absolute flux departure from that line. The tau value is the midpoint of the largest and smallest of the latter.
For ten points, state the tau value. 0.134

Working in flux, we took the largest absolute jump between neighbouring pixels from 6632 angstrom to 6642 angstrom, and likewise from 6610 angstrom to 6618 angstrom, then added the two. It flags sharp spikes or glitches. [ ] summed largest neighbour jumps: 0.80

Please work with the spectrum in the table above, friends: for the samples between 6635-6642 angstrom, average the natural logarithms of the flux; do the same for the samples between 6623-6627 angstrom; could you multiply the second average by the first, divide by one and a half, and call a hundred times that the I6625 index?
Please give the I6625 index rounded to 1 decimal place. 0.4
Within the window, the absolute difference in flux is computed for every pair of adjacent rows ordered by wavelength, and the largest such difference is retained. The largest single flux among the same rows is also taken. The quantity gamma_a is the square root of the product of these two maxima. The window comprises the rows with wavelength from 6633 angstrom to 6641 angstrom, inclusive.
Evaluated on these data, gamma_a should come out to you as 0.91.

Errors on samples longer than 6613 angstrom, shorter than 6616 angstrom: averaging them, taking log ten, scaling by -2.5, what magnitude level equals 1.86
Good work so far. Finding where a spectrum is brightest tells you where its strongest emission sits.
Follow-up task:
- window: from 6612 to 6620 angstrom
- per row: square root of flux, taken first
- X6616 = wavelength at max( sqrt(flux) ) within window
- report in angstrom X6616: 6618.75 angstrom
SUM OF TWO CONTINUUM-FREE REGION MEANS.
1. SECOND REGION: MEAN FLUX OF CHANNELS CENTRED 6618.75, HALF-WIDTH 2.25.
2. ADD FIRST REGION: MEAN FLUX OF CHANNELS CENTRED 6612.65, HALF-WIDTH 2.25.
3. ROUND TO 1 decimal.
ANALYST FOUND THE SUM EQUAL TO 2.7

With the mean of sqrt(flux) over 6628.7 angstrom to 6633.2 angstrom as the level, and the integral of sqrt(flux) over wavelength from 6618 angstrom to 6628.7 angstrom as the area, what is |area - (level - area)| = 23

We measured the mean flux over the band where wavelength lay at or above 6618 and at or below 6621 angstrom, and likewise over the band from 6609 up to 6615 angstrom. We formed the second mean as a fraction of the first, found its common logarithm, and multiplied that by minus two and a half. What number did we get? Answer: 0.19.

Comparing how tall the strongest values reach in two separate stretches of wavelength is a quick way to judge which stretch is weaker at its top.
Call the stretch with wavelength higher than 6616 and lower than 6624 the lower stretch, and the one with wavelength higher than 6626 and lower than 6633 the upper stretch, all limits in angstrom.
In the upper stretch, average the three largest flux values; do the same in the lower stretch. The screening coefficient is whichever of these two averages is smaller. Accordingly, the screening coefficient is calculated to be 1.340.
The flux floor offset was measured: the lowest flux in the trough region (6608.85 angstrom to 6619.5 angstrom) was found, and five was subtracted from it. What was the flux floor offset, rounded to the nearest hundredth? -3.84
